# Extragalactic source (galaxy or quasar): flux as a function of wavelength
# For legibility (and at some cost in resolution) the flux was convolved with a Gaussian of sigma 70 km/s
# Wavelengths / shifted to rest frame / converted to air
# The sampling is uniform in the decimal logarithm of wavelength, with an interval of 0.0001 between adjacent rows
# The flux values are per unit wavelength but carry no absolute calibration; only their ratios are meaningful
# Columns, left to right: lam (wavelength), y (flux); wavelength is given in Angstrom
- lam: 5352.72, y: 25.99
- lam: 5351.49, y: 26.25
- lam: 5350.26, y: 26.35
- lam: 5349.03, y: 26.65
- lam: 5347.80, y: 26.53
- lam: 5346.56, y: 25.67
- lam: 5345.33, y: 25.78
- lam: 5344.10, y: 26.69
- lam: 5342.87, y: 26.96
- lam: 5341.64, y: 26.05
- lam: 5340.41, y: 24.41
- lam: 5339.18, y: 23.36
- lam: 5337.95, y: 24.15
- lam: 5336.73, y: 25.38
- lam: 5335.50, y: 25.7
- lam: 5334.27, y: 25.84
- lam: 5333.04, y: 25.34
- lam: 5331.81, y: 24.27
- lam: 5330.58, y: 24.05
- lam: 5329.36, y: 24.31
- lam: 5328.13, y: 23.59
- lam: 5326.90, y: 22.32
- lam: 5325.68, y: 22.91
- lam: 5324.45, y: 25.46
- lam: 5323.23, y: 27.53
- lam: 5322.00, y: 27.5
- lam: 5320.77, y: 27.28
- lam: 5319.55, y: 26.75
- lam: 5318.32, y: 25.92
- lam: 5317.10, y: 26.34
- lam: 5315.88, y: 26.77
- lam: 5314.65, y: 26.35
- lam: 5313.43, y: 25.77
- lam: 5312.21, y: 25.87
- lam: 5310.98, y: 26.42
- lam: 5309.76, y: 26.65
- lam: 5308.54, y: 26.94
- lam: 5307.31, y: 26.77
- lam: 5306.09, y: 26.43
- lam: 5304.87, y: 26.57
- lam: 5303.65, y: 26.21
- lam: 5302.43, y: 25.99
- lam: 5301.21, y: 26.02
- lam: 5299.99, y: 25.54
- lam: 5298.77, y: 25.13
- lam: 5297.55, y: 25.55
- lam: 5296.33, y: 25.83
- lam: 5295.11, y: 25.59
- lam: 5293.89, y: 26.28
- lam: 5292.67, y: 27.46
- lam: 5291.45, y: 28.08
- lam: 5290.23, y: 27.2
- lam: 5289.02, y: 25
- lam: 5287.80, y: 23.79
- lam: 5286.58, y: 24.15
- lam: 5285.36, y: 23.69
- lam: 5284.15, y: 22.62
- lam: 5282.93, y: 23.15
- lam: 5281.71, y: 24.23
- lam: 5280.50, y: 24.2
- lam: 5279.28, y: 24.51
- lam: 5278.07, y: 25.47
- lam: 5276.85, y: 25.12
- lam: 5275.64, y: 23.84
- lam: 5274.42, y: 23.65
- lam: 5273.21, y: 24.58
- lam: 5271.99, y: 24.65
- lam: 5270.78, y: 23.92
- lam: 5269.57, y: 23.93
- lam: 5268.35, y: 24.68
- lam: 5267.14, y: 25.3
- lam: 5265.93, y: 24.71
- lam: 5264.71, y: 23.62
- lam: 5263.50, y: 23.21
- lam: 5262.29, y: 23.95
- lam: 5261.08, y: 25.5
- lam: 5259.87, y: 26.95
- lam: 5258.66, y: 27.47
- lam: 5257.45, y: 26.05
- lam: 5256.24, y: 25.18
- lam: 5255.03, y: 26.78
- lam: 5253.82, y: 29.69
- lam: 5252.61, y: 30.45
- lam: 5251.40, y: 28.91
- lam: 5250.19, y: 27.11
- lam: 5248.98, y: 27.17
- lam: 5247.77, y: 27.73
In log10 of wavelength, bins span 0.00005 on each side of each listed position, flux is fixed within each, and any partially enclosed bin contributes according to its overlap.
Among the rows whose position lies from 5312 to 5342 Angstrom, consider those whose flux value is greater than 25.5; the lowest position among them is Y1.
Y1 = 5312.21 Angstrom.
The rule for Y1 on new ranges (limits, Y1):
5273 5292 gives 5290.23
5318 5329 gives 5318.32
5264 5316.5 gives 5290.23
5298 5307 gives 5299.99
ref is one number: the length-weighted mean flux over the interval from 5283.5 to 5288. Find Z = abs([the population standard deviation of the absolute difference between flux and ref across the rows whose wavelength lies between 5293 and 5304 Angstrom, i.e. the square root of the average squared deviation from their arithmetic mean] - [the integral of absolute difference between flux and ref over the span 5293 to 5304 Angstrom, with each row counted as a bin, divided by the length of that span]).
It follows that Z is 1.9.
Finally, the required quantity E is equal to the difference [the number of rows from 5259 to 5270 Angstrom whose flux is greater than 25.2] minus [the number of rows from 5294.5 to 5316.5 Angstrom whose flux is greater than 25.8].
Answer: -10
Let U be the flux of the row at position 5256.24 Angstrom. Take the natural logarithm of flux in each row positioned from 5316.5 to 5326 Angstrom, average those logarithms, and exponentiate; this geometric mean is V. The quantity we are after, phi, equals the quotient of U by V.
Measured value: 0.96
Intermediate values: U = 25.18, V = 26.2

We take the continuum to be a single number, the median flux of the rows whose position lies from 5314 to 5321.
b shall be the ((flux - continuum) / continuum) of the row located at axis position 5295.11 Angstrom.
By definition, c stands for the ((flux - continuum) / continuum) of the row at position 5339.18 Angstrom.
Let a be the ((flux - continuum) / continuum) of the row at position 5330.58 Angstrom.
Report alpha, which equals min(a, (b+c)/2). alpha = -0.09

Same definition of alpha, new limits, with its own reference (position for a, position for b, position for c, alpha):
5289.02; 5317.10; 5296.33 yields -0.06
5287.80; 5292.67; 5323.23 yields -0.10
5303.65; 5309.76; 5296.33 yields -0.01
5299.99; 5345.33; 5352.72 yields -0.04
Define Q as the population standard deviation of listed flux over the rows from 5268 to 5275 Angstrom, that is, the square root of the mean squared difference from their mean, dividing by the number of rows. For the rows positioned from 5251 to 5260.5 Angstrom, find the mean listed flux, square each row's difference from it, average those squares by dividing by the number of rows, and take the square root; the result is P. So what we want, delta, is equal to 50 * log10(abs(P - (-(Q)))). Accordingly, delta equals 16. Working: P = 1.7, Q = 0.4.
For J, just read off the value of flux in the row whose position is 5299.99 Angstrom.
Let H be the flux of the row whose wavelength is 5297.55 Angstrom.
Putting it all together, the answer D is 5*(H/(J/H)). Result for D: 128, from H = 25.55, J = 25.54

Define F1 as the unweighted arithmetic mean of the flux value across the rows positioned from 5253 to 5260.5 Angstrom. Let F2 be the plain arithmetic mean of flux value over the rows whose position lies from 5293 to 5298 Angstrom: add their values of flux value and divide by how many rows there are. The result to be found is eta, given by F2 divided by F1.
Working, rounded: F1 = 27.0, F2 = 25.8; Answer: 0.96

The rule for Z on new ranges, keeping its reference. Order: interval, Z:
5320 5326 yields 1.6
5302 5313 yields 2.6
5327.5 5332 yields 0.2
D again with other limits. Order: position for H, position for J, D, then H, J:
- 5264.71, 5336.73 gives 110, 23.62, 25.38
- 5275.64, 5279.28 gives 116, 23.84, 24.51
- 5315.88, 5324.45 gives 141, 26.77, 25.46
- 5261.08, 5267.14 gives 129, 25.5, 25.3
